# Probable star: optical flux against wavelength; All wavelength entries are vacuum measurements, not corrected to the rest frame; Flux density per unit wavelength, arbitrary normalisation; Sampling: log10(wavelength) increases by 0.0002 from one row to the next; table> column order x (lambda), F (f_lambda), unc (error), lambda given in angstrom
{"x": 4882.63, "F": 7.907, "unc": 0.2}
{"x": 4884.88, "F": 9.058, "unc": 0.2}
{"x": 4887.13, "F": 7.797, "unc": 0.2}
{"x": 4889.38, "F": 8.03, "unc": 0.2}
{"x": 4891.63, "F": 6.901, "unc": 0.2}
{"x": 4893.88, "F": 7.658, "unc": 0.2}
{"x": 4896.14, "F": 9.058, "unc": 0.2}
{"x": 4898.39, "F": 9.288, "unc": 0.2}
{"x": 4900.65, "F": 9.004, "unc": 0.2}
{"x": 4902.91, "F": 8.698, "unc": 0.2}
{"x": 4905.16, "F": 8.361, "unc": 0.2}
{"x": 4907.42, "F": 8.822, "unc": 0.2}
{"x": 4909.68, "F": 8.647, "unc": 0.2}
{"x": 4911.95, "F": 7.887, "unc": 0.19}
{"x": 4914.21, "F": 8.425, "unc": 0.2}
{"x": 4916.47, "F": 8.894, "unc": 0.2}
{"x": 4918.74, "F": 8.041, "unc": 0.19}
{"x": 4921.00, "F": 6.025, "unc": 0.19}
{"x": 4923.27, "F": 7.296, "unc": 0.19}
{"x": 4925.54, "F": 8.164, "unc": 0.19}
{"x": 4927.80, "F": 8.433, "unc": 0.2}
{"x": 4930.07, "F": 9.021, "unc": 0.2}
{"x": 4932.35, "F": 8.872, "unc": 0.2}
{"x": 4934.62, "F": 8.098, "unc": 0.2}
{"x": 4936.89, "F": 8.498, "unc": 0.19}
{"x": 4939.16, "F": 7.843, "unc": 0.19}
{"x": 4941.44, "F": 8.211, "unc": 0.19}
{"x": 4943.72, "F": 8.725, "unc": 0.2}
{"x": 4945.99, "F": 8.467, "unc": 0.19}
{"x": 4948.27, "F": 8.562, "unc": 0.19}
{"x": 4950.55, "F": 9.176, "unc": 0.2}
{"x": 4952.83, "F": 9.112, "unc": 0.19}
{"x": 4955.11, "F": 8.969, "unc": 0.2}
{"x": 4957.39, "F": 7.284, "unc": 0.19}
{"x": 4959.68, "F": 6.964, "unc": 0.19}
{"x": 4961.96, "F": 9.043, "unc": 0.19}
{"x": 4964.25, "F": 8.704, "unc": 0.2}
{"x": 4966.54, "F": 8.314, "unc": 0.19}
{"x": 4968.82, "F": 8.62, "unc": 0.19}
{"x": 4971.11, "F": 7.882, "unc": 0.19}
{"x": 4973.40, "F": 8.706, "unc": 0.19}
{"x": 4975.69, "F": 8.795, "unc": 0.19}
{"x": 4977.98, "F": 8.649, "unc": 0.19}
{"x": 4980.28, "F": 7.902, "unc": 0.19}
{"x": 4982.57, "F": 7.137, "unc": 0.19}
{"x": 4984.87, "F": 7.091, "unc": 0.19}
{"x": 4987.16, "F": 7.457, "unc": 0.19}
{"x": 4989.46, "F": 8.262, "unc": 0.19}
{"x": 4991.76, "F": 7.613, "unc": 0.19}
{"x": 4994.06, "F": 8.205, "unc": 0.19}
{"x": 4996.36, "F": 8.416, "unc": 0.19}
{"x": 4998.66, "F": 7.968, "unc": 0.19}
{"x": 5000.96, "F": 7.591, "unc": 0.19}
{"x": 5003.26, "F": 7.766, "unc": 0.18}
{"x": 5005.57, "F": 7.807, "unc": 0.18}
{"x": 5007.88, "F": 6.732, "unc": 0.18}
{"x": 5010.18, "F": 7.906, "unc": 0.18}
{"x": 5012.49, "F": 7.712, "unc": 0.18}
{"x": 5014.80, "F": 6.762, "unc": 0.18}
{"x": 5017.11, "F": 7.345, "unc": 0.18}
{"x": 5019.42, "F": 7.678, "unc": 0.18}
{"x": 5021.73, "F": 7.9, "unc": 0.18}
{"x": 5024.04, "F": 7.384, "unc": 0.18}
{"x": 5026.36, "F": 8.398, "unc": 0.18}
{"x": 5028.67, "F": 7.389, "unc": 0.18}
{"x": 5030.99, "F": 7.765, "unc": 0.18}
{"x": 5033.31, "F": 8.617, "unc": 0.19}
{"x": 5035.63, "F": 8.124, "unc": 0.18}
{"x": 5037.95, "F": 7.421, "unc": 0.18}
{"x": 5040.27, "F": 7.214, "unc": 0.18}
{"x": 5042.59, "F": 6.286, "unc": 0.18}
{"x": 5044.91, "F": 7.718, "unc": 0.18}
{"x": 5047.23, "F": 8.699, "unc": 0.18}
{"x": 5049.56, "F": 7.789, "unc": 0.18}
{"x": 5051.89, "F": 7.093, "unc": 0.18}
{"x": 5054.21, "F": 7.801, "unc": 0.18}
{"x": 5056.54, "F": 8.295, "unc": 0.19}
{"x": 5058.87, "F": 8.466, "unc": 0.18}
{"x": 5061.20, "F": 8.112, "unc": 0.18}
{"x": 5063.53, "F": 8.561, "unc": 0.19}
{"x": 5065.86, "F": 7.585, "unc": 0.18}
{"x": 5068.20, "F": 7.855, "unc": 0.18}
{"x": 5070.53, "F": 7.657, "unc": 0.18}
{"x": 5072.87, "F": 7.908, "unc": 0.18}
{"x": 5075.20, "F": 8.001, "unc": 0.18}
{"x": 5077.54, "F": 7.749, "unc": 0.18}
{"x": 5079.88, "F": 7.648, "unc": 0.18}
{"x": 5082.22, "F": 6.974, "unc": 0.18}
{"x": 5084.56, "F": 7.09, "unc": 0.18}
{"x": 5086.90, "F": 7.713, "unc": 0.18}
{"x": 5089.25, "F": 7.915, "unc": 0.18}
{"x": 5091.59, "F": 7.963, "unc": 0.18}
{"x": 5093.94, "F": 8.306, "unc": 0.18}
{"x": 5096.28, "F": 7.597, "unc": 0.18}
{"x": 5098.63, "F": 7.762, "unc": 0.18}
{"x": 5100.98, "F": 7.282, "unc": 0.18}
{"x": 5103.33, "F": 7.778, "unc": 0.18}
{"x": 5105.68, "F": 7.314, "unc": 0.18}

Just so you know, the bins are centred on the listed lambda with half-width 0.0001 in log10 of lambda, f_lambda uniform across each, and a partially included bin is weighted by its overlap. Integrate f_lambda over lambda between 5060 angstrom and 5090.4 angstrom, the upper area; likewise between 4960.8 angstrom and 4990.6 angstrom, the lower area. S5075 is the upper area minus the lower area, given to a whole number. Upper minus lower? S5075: -9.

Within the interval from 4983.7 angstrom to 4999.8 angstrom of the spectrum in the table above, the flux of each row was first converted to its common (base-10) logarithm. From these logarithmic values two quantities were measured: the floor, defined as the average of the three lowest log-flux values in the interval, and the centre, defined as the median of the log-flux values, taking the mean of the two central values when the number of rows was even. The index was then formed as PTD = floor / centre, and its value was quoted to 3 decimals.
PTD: 0.963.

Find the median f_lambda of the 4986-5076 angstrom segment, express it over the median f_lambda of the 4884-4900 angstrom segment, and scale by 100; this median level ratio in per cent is 97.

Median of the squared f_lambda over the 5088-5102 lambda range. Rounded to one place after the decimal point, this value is 61.4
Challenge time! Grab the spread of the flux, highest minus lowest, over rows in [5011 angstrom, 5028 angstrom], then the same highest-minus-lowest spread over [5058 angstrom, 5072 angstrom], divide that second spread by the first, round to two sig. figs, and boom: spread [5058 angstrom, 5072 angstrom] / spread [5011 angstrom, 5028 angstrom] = 0.60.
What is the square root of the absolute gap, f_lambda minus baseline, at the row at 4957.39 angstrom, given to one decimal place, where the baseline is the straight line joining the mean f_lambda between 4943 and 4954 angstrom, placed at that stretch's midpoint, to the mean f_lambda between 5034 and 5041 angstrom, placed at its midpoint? 1.2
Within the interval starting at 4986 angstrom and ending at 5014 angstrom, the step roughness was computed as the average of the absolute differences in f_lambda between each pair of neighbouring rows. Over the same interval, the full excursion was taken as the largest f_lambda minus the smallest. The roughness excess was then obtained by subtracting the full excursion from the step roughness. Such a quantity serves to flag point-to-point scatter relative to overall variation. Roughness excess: -1.16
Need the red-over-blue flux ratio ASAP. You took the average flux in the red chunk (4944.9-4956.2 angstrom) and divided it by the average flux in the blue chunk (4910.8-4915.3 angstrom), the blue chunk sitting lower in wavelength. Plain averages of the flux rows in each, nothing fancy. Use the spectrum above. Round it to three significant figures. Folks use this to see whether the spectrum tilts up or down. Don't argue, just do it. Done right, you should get 1.09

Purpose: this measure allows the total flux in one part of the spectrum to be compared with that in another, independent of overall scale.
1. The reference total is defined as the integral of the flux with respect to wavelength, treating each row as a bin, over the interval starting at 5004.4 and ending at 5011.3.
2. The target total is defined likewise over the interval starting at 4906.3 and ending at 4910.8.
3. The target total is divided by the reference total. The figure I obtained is 0.76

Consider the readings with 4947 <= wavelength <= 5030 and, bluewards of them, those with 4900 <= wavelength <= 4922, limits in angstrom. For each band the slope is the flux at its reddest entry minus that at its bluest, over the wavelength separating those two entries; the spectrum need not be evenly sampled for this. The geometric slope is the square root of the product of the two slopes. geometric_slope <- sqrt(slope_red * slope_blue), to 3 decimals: 0.046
